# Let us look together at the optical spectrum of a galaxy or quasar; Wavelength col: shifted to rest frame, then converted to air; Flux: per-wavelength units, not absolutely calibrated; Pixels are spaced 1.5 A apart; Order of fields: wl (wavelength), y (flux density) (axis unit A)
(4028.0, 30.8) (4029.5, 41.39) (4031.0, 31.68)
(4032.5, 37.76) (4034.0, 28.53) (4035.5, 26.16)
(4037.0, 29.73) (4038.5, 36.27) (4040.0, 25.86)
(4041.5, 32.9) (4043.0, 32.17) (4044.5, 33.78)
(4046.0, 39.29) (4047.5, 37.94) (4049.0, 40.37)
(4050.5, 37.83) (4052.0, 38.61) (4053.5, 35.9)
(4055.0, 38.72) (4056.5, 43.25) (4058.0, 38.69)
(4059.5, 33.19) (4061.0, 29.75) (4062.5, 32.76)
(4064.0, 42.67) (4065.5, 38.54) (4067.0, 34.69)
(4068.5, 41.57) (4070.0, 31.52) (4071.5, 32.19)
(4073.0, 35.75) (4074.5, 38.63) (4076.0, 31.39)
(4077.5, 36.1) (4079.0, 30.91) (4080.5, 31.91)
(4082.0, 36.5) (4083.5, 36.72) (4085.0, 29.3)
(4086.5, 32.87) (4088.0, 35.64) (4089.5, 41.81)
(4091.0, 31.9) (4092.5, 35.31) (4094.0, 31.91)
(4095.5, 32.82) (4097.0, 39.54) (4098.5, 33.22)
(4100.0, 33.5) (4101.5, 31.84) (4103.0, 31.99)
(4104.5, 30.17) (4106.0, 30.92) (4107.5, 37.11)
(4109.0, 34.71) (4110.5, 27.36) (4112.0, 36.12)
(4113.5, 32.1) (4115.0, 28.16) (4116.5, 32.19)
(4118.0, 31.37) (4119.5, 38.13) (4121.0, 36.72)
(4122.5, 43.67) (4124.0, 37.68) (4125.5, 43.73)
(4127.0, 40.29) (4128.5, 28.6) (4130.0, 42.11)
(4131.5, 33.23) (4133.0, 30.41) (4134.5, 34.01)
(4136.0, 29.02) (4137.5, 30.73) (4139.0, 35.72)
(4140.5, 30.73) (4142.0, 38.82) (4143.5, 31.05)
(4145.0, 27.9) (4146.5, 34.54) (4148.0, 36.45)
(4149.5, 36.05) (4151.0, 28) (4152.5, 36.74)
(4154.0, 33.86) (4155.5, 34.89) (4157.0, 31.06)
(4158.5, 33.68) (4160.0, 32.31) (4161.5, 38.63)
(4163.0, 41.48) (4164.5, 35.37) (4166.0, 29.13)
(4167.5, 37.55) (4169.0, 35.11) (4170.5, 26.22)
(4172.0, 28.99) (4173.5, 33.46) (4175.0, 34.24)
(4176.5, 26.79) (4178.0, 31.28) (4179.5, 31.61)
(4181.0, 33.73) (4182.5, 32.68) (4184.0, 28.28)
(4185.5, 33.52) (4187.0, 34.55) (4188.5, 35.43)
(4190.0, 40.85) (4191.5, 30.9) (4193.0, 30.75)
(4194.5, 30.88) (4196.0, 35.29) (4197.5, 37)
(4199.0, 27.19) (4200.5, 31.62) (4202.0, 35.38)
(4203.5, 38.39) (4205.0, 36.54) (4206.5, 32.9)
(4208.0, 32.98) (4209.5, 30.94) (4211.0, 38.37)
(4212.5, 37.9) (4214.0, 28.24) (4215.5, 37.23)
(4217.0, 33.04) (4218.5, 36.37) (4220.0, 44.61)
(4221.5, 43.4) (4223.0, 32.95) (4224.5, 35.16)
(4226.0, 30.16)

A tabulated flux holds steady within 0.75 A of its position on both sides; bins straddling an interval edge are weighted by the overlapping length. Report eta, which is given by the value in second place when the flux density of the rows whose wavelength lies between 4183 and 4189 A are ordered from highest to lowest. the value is 34.55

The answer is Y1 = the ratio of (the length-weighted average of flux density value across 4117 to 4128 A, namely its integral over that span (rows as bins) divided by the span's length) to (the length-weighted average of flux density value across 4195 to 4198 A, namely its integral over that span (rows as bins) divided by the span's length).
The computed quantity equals 1.08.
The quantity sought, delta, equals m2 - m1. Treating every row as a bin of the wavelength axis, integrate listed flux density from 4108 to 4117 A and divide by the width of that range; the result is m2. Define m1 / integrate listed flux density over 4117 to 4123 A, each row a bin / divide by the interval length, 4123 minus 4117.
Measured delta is -5.1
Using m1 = 37.0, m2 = 31.9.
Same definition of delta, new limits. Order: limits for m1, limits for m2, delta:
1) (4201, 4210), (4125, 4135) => 1.4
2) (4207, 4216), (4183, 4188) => -1.8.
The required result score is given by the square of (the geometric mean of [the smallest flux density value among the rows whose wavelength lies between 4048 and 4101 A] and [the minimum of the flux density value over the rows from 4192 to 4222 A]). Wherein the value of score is 797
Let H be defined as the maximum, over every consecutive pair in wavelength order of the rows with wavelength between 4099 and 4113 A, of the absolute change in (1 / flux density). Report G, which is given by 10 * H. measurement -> 0.089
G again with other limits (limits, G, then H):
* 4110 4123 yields 0.089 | 0.0089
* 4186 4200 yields 0.098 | 0.0098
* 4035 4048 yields 0.111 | 0.0111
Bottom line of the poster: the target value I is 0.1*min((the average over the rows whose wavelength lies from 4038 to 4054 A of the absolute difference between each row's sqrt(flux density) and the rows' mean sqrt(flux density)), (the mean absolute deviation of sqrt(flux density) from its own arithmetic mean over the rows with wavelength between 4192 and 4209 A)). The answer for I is 0.0234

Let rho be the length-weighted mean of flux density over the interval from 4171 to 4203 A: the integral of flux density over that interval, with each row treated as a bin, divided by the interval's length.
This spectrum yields 32.6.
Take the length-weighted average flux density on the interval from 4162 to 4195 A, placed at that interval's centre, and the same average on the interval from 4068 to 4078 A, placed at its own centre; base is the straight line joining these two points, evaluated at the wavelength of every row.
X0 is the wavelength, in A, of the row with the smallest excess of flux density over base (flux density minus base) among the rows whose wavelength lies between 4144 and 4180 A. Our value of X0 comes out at 4170.5 A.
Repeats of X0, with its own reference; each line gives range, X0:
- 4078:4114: 4110.5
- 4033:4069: 4040.0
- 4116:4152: 4145.0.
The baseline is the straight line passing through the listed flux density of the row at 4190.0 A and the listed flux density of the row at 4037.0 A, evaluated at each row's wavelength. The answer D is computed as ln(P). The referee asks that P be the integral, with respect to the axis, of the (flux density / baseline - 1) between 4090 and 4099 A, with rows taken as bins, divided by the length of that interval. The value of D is -4.3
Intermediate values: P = 0.013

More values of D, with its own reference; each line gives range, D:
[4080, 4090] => -3.0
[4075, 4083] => -3.7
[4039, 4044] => -3.7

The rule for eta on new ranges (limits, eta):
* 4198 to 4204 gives 35.38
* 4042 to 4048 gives 37.94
